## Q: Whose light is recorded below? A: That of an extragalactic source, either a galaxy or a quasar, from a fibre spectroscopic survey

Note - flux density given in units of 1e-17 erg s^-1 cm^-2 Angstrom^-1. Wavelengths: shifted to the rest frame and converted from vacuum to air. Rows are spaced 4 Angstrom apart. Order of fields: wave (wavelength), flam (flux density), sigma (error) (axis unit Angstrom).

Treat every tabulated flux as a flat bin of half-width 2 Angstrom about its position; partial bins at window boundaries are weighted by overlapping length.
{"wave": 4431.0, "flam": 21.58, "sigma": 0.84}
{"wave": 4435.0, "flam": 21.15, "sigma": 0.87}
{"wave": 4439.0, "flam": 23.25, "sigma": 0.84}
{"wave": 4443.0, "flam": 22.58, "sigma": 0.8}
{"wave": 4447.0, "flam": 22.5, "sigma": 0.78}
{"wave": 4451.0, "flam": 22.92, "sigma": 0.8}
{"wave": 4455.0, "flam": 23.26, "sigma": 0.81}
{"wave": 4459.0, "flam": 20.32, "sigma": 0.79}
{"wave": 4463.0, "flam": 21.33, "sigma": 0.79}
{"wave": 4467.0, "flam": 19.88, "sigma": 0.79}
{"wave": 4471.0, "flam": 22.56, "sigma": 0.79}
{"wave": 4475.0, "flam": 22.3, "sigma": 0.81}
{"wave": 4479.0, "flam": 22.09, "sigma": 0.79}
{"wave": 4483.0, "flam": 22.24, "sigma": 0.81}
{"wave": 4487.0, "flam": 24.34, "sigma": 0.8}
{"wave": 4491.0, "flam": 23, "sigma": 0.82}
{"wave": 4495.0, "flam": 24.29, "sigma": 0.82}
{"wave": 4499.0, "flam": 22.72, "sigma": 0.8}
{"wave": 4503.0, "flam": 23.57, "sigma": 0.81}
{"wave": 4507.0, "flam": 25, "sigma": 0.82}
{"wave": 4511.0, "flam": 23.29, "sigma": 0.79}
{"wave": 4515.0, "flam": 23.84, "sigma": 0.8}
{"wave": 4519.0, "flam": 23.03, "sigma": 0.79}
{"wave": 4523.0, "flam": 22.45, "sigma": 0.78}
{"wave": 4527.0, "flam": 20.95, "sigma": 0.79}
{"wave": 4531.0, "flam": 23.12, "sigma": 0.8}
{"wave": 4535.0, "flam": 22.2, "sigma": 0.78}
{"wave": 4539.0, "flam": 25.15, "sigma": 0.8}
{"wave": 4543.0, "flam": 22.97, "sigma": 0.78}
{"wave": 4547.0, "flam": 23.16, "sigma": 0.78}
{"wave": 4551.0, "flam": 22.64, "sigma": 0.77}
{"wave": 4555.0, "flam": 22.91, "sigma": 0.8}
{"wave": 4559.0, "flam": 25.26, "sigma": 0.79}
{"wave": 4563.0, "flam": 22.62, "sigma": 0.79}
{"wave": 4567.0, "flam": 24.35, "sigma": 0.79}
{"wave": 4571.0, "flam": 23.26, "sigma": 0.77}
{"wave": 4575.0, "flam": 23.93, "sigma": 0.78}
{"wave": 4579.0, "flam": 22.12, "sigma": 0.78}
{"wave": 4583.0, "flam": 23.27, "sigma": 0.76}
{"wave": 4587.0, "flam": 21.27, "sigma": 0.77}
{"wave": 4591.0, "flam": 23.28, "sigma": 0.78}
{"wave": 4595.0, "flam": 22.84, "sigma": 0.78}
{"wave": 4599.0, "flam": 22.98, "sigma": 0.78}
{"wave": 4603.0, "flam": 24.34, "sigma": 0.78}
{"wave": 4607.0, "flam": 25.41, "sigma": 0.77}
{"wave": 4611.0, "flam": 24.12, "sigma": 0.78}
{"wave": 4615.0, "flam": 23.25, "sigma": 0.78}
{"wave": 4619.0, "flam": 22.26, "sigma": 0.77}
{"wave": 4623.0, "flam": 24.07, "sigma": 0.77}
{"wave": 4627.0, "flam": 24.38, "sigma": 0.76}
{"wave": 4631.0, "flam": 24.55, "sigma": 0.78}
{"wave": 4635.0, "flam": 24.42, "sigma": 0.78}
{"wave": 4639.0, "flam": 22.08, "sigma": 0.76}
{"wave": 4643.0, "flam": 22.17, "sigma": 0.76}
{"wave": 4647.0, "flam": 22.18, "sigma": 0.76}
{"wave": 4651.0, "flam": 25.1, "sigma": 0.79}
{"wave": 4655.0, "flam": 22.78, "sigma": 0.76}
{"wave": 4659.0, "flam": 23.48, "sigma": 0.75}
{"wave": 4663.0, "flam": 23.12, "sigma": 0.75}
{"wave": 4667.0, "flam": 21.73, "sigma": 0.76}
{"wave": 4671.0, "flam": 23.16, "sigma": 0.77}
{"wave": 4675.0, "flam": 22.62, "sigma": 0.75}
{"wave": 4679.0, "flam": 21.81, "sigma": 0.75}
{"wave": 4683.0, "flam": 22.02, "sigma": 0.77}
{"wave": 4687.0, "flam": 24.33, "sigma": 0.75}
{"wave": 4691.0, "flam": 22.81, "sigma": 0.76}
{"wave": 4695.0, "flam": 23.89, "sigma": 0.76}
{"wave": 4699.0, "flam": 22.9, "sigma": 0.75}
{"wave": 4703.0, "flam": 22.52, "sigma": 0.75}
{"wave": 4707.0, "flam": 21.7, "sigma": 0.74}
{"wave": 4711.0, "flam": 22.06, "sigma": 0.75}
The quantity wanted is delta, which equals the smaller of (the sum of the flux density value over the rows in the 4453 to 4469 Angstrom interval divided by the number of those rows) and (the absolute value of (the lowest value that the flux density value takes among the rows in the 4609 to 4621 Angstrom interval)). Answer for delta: 21.2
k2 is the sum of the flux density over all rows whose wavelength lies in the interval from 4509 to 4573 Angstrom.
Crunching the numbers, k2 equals 371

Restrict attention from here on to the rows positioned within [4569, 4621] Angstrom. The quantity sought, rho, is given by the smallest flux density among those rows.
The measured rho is 21.27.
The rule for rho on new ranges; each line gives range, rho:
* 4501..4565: 20.95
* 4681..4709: 21.7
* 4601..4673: 21.73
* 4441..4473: 19.88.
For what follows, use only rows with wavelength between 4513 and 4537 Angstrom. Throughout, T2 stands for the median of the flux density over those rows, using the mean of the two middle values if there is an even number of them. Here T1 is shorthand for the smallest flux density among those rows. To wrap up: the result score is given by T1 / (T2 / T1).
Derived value 19.3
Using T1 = 20.95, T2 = 22.7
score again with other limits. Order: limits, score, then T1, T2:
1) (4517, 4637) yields 18.9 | 20.95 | 23.2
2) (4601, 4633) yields 20.5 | 22.26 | 24.2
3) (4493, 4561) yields 19.0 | 20.95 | 23.1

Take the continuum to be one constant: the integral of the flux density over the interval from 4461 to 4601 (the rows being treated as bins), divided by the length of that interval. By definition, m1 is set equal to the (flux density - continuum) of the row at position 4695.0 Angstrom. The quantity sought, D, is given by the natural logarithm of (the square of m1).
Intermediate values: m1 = 0.9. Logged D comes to -0.2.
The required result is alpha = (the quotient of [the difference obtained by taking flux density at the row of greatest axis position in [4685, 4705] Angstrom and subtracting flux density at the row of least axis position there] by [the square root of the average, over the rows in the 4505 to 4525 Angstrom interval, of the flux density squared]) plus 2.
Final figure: 1.92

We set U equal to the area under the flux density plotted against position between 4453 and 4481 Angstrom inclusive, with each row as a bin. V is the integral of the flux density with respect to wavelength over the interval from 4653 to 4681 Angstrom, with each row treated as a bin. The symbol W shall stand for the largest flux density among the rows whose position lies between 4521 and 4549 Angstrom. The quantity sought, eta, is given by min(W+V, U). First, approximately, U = 607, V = 635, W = 25.15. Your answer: 607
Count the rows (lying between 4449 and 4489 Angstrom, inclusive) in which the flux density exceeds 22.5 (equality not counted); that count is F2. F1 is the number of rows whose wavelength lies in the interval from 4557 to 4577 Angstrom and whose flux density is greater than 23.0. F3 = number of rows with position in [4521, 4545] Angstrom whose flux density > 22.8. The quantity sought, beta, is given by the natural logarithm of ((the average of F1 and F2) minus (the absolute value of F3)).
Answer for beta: 0.0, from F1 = 4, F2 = 4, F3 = 3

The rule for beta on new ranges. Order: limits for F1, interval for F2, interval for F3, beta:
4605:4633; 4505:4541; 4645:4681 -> 0.7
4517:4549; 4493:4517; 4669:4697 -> 0.0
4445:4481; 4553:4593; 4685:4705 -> -0.7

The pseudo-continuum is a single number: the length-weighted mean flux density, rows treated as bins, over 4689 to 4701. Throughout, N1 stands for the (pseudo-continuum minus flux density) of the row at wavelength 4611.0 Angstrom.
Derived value -0.9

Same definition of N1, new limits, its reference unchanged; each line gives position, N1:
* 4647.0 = 1.0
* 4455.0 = -0.1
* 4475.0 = 0.9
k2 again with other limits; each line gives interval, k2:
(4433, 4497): 358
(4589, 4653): 377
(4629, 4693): 368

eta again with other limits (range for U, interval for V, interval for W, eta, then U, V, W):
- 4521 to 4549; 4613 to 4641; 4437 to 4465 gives 640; 640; 660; 23.26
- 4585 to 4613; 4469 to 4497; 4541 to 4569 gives 657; 657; 643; 25.26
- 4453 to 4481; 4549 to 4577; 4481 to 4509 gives 607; 607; 660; 25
